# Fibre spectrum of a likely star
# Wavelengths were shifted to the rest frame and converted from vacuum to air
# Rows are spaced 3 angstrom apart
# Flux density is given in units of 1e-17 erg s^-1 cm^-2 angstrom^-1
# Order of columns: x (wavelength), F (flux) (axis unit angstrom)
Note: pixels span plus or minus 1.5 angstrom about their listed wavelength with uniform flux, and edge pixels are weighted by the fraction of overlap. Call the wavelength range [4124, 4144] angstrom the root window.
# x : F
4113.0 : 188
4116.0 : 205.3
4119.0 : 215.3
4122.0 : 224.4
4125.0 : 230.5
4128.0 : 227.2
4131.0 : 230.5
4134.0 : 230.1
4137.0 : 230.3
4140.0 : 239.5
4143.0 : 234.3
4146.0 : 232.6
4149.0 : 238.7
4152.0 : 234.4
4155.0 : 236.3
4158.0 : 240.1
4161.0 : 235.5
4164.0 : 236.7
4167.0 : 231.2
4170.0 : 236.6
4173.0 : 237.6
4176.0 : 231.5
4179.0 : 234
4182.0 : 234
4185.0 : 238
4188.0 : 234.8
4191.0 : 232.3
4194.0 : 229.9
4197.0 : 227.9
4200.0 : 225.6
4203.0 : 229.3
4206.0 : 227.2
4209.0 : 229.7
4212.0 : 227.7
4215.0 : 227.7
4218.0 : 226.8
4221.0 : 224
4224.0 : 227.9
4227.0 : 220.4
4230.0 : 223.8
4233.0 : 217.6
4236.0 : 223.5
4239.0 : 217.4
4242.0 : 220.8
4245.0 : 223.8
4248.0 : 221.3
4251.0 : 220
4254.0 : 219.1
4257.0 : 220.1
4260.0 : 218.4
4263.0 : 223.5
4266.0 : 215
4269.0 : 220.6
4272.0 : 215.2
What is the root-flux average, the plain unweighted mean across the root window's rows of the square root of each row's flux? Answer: 15.22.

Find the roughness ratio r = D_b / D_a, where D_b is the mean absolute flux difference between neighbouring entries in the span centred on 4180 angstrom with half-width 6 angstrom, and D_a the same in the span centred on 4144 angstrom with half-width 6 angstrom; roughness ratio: 0.50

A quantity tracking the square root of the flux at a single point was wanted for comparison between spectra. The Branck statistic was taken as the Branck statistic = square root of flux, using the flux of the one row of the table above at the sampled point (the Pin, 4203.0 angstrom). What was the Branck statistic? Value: 15.1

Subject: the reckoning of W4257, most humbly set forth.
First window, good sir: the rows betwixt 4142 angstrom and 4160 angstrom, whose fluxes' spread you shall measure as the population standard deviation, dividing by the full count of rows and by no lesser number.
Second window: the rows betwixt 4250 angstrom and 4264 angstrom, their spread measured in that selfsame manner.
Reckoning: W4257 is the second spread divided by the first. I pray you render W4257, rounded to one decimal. 0.7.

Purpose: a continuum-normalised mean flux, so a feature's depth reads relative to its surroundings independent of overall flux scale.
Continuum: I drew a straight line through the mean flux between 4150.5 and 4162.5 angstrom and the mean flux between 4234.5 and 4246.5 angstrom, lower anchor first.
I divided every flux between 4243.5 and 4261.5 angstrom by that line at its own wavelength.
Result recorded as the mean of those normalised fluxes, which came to 1.01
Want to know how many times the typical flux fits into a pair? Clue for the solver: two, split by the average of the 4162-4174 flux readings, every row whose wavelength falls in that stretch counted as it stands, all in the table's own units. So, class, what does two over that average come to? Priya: 0.0085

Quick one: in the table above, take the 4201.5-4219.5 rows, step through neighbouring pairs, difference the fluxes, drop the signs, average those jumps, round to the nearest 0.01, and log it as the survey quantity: 1.50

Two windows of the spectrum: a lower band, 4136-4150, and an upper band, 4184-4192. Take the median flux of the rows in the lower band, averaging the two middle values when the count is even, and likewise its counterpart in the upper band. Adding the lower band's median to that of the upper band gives 469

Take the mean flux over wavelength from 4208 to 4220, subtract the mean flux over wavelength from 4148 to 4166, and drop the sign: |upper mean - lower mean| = 9.0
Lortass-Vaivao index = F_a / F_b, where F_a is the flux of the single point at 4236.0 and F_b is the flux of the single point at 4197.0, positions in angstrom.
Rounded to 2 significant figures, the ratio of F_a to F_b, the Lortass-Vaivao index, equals 0.98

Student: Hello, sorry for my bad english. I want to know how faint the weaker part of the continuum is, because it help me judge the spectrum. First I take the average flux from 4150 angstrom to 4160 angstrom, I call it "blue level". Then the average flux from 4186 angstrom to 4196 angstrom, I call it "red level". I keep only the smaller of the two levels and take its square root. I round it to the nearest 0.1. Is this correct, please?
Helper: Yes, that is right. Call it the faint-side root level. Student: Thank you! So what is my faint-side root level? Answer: 15.2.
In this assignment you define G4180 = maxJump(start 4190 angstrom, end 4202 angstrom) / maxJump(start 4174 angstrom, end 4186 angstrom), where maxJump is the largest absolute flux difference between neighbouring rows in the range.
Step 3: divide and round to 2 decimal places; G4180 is 0.60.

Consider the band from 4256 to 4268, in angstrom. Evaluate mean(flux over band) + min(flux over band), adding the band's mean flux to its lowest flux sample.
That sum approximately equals 434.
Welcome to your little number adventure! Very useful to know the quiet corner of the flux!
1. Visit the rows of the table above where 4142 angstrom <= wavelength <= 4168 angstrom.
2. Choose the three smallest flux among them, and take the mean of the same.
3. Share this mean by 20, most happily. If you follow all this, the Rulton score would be 11.6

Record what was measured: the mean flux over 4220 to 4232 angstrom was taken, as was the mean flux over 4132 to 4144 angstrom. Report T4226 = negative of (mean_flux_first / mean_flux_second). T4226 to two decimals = -0.96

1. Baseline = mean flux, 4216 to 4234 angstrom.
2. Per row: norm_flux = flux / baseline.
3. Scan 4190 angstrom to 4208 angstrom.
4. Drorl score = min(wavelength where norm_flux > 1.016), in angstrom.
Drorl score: 4191.0 angstrom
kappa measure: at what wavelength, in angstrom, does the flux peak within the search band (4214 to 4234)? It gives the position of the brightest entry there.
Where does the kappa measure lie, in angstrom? 4224.0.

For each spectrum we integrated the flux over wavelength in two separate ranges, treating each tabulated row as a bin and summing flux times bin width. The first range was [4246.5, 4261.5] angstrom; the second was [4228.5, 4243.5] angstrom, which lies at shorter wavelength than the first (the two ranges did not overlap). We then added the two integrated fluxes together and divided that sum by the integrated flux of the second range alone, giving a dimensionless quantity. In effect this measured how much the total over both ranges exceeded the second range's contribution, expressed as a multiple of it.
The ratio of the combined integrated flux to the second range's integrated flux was 2.00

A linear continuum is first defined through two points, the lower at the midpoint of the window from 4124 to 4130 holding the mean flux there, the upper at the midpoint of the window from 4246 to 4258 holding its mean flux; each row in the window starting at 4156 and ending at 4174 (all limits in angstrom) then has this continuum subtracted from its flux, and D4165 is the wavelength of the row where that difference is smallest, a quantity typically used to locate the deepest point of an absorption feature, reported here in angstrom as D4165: 4167.0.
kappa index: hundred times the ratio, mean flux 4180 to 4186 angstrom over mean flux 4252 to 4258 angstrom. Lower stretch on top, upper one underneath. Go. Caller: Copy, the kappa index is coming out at 107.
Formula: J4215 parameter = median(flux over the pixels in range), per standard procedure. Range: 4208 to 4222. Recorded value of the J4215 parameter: 228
